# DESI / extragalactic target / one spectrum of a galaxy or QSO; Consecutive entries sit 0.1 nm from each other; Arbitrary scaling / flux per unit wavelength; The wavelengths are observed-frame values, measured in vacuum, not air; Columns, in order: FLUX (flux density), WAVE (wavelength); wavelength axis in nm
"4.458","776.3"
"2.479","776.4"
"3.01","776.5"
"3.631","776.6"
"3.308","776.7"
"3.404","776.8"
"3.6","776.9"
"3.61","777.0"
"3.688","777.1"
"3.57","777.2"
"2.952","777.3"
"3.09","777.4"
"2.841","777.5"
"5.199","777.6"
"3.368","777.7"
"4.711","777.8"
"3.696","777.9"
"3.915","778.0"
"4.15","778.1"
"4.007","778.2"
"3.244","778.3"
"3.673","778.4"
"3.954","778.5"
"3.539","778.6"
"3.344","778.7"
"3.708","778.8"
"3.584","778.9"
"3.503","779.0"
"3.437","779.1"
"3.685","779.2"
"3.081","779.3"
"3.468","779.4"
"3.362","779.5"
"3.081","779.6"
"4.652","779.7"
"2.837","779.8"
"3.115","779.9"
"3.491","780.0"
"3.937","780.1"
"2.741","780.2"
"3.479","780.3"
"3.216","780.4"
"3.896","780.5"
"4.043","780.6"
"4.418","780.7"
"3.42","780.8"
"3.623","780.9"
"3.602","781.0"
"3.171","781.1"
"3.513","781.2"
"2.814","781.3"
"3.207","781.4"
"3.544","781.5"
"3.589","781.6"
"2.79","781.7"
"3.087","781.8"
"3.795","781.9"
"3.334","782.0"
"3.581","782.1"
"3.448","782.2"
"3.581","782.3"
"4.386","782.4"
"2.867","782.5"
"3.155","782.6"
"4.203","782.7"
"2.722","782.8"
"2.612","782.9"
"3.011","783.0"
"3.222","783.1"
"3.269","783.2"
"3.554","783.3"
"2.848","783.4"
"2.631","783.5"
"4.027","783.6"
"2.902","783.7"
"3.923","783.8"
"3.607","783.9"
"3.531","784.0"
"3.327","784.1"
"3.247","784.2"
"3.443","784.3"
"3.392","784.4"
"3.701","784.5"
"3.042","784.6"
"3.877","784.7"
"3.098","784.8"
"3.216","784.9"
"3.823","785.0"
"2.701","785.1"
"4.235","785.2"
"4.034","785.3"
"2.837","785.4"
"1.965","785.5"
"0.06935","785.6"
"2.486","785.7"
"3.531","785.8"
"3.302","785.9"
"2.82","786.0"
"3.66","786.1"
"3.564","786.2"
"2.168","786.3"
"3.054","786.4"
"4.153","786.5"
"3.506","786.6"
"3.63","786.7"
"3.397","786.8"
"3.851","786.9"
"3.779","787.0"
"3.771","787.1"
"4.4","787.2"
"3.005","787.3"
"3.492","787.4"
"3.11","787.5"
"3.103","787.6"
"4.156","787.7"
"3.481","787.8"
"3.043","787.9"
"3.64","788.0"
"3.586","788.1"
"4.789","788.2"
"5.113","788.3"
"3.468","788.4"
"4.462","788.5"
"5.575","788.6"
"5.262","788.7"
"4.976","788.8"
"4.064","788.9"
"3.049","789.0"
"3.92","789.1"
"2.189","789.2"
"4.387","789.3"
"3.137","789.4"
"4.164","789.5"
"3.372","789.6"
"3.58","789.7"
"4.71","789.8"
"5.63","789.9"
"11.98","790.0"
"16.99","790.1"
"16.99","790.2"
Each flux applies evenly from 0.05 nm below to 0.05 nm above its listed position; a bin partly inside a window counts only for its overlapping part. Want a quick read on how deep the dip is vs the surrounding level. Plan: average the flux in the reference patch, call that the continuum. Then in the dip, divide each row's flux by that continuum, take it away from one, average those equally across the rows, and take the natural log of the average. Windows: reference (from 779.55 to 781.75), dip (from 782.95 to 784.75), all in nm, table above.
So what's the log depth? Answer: -3.6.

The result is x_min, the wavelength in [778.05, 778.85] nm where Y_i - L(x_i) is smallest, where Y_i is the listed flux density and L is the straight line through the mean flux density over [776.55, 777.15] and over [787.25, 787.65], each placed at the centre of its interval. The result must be 778.3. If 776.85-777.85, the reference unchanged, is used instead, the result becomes 777.5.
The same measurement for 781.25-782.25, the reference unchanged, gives 781.7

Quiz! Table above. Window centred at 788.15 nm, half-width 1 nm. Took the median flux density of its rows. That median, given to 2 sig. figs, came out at 3.8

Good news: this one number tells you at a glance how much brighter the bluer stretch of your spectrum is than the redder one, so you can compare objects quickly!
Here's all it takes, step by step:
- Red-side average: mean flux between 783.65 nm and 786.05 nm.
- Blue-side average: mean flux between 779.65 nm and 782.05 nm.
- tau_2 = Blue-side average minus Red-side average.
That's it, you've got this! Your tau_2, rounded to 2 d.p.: 0.30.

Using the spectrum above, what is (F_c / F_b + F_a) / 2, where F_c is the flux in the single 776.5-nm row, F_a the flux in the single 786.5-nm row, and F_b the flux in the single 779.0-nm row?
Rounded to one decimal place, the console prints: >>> 2.5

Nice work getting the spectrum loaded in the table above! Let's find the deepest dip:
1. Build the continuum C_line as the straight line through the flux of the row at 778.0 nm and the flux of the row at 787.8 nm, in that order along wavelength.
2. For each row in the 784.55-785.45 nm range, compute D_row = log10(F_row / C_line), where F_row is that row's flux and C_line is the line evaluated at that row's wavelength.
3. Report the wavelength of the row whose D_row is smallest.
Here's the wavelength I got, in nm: 785.1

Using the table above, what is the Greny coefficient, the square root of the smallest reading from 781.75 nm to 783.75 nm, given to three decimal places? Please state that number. 1.616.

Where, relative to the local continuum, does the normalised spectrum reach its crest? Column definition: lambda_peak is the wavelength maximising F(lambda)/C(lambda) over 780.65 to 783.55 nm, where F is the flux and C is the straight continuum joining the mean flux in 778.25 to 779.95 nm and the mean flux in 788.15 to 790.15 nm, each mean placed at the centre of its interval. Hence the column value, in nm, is 780.7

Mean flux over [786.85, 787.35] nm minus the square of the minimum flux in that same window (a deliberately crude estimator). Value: -5.3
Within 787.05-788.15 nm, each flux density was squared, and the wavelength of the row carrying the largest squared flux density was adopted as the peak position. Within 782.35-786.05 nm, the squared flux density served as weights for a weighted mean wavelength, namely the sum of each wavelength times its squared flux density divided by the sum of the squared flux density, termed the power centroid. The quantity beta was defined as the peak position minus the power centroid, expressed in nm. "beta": 3.08 nm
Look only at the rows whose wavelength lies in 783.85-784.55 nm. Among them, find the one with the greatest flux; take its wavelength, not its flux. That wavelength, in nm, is 784.5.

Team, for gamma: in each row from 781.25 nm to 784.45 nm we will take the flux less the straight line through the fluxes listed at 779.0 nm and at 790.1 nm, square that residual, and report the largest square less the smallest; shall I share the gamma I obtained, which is 36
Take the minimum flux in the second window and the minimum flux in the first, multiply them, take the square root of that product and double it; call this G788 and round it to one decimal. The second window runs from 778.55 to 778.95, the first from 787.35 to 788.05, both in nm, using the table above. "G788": 6.4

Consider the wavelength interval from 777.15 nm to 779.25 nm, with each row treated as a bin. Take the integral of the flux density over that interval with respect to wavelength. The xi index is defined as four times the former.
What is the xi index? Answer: 31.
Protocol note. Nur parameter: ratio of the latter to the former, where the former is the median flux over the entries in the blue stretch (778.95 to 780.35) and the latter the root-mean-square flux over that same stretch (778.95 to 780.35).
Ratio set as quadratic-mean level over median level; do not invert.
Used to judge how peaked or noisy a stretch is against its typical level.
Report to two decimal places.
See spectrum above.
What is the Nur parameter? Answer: 1.00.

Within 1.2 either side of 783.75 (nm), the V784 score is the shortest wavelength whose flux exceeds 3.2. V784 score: 782.7 nm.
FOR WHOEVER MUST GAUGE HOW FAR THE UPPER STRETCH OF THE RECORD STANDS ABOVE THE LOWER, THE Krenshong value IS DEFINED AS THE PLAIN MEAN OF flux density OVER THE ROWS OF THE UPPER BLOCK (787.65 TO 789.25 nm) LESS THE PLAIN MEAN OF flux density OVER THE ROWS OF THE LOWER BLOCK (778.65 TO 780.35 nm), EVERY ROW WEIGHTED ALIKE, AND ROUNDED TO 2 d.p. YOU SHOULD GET 0.61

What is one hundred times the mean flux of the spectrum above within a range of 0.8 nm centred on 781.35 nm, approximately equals 328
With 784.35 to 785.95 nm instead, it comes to 308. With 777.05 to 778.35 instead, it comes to 373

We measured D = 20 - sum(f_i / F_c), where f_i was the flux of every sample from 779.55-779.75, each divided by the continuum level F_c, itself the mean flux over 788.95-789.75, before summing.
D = 17.8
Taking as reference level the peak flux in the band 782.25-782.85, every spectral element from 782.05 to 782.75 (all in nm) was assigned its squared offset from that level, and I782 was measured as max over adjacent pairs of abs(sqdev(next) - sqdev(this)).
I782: 2.3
